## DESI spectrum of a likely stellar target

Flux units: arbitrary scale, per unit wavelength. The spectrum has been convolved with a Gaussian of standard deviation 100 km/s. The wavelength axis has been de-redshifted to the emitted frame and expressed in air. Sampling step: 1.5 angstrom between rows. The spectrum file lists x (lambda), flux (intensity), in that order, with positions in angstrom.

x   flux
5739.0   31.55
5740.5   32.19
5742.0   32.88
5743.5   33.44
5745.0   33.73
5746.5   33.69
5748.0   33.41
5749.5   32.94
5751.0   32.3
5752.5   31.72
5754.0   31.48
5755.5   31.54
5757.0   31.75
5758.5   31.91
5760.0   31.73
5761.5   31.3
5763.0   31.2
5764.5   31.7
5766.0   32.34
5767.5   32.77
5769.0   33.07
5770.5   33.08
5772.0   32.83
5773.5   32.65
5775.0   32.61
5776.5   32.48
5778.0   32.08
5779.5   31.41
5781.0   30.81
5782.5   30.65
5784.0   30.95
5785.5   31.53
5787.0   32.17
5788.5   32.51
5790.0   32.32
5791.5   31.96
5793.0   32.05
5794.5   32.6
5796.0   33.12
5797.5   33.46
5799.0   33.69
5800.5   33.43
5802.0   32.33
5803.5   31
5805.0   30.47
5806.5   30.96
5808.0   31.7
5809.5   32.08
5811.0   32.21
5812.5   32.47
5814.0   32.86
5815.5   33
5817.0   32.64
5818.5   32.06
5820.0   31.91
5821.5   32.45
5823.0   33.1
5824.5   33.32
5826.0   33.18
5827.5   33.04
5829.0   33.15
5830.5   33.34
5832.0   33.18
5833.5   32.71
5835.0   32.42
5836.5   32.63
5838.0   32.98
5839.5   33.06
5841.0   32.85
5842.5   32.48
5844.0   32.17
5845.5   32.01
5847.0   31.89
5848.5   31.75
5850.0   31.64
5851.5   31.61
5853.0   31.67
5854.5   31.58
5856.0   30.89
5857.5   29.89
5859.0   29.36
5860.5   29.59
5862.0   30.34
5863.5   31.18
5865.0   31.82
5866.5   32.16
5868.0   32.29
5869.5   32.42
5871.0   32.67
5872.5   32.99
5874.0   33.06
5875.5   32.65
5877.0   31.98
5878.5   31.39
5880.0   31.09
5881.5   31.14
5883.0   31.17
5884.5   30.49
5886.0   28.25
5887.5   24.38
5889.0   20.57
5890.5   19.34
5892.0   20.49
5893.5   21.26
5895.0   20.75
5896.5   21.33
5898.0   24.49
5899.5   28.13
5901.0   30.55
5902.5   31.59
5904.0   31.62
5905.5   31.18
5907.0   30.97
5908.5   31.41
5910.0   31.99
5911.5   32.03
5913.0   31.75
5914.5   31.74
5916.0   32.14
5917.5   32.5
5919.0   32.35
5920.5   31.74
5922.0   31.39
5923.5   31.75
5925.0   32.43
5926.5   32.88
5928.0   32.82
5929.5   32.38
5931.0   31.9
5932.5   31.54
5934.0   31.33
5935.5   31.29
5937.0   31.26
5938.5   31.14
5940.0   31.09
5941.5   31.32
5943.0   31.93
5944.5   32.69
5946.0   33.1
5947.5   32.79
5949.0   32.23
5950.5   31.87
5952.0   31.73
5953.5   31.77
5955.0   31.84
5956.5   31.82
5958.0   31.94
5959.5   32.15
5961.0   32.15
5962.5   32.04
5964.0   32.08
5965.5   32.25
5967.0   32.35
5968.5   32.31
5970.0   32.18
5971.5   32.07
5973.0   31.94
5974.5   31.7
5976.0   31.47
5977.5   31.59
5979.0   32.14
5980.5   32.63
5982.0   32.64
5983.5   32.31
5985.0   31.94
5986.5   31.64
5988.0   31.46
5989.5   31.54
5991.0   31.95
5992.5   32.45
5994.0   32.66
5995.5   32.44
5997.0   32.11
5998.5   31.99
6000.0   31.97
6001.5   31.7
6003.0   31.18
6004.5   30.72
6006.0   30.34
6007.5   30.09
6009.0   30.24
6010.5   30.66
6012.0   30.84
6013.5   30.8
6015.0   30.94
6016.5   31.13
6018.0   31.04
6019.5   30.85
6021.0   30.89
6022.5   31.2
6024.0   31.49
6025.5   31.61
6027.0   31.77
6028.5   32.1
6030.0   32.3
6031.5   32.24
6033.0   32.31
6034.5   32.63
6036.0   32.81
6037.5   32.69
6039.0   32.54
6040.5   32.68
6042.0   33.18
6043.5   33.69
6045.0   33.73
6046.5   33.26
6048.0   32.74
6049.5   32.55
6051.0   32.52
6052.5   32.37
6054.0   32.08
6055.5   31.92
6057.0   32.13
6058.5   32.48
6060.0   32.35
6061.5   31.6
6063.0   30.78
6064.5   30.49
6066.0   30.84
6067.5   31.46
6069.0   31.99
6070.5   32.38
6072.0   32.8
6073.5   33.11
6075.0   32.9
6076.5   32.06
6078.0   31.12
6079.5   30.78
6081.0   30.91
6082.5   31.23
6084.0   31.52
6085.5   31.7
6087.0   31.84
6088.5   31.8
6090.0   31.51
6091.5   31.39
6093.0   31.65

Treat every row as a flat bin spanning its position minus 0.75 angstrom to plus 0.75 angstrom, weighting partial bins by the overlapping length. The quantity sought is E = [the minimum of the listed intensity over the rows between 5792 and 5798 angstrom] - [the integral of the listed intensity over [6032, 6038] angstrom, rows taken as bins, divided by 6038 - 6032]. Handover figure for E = -0.5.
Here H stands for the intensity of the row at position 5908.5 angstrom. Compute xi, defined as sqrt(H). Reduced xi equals 5.60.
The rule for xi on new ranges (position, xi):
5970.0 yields 5.67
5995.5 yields 5.70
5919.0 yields 5.69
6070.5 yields 5.69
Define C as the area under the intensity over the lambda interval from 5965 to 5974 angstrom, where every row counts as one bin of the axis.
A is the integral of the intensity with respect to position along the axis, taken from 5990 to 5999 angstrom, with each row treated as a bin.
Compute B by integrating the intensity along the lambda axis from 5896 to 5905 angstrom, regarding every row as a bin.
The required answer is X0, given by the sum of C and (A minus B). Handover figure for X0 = 326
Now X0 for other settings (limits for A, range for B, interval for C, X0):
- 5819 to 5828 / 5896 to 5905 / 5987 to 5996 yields 330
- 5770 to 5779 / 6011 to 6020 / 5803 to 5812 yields 298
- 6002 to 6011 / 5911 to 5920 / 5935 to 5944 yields 269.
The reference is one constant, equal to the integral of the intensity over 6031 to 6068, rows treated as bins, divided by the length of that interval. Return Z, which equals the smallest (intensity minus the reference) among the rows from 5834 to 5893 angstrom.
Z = -13.0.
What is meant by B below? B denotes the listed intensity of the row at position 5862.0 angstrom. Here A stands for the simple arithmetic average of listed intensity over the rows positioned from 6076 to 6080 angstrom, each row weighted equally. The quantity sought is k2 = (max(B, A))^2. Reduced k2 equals 981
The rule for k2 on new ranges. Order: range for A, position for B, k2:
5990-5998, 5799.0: 1135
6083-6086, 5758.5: 1018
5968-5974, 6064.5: 1032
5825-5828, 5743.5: 1118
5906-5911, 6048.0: 1072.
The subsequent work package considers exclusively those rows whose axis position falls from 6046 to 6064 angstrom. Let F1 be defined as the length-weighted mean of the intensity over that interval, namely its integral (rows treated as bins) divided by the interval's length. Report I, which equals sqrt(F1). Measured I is 5.67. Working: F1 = 32.2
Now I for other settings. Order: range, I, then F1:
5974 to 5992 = 5.65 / 31.9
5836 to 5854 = 5.68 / 32.2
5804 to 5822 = 5.66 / 32.0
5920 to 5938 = 5.65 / 31.9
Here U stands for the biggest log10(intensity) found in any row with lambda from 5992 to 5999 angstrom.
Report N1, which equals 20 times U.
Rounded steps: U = 1.51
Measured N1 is 30.3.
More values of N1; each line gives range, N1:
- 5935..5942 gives 29.9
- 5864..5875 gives 30.4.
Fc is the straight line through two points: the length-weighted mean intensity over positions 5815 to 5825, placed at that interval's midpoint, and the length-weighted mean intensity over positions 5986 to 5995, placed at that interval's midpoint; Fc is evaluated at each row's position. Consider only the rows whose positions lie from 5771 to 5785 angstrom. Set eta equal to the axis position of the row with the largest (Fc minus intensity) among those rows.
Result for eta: 5782.5 angstrom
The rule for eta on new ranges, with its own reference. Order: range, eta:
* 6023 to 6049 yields 6024.0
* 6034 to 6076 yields 6064.5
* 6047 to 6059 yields 6055.5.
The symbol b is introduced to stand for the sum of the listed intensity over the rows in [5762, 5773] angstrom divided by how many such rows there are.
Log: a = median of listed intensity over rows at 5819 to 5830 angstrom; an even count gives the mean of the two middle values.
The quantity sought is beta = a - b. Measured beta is 0.7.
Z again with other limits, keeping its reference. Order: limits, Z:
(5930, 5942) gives -1.2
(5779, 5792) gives -1.7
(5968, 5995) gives -0.9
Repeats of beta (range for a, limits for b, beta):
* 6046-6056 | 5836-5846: -0.1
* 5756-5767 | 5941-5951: -0.5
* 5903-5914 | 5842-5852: -0.3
